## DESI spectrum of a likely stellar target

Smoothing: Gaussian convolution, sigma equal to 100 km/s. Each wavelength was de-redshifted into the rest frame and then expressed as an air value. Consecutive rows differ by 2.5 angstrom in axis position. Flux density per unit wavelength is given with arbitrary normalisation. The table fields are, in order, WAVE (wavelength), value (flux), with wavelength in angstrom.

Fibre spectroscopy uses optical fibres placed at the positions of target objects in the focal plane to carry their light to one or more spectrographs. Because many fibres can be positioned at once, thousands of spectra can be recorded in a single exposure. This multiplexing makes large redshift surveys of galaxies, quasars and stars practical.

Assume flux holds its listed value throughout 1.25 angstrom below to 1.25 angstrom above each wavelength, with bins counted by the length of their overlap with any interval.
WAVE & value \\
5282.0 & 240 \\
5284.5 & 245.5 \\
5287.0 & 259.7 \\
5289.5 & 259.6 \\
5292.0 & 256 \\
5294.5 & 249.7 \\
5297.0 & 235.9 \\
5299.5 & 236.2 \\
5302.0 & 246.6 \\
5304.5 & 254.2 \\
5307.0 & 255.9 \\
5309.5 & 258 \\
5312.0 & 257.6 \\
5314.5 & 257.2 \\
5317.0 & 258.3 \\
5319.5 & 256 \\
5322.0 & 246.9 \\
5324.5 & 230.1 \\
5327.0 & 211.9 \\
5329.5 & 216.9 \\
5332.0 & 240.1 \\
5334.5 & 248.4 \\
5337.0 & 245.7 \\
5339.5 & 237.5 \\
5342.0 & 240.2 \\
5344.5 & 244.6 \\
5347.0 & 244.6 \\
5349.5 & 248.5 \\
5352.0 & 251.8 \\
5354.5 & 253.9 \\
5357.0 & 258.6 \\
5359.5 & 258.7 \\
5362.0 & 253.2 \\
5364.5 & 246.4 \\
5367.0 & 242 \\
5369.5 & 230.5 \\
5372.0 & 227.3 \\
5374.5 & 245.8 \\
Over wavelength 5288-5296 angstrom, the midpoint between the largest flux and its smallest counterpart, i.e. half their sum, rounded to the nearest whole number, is 255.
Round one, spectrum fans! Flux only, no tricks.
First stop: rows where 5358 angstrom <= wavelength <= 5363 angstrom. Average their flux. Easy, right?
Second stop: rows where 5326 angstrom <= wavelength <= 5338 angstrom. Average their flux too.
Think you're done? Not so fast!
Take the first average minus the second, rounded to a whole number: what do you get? 23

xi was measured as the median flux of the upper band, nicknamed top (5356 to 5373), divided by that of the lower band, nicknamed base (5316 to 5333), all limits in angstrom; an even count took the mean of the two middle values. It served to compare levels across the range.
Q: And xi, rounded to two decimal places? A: 1.03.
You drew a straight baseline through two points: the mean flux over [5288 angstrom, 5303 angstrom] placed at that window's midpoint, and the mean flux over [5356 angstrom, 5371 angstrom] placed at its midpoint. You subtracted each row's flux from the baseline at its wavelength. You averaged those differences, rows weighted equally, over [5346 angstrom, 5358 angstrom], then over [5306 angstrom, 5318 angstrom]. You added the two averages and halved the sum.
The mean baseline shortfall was -7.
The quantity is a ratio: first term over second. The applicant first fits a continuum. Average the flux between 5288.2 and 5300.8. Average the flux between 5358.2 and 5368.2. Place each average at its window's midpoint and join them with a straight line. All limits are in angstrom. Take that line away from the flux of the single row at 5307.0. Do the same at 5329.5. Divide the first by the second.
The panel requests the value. -0.25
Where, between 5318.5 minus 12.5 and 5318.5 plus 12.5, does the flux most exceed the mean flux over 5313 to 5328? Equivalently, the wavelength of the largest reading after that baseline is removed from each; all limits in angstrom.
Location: 5317.0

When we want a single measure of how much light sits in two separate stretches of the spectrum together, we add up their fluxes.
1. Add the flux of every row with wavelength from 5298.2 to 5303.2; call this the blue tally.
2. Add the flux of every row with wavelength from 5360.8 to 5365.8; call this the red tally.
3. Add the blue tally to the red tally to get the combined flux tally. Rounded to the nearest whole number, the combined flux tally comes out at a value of 982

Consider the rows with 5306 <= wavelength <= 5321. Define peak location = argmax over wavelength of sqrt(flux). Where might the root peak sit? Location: 5317.0 angstrom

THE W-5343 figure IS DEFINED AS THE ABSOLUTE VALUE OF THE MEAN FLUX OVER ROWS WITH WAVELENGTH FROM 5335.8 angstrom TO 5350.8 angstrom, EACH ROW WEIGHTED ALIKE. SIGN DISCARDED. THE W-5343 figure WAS 244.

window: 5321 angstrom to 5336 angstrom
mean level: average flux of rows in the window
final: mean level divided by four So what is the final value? 58.1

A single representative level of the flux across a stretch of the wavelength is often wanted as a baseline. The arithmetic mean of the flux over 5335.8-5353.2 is 244.7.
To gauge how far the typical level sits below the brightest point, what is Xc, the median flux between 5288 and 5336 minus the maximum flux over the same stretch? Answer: -9.9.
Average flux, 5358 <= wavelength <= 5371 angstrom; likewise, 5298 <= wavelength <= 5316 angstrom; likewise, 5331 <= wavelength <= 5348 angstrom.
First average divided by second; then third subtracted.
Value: -242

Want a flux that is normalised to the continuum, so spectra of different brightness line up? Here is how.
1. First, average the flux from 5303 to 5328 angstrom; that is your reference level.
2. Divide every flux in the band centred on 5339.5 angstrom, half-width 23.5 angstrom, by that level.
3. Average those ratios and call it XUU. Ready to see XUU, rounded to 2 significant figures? 0.98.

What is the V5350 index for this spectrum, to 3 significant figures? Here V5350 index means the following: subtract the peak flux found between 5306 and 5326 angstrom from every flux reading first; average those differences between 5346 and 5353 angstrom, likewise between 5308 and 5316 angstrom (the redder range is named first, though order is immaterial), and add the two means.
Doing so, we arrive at -10.7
